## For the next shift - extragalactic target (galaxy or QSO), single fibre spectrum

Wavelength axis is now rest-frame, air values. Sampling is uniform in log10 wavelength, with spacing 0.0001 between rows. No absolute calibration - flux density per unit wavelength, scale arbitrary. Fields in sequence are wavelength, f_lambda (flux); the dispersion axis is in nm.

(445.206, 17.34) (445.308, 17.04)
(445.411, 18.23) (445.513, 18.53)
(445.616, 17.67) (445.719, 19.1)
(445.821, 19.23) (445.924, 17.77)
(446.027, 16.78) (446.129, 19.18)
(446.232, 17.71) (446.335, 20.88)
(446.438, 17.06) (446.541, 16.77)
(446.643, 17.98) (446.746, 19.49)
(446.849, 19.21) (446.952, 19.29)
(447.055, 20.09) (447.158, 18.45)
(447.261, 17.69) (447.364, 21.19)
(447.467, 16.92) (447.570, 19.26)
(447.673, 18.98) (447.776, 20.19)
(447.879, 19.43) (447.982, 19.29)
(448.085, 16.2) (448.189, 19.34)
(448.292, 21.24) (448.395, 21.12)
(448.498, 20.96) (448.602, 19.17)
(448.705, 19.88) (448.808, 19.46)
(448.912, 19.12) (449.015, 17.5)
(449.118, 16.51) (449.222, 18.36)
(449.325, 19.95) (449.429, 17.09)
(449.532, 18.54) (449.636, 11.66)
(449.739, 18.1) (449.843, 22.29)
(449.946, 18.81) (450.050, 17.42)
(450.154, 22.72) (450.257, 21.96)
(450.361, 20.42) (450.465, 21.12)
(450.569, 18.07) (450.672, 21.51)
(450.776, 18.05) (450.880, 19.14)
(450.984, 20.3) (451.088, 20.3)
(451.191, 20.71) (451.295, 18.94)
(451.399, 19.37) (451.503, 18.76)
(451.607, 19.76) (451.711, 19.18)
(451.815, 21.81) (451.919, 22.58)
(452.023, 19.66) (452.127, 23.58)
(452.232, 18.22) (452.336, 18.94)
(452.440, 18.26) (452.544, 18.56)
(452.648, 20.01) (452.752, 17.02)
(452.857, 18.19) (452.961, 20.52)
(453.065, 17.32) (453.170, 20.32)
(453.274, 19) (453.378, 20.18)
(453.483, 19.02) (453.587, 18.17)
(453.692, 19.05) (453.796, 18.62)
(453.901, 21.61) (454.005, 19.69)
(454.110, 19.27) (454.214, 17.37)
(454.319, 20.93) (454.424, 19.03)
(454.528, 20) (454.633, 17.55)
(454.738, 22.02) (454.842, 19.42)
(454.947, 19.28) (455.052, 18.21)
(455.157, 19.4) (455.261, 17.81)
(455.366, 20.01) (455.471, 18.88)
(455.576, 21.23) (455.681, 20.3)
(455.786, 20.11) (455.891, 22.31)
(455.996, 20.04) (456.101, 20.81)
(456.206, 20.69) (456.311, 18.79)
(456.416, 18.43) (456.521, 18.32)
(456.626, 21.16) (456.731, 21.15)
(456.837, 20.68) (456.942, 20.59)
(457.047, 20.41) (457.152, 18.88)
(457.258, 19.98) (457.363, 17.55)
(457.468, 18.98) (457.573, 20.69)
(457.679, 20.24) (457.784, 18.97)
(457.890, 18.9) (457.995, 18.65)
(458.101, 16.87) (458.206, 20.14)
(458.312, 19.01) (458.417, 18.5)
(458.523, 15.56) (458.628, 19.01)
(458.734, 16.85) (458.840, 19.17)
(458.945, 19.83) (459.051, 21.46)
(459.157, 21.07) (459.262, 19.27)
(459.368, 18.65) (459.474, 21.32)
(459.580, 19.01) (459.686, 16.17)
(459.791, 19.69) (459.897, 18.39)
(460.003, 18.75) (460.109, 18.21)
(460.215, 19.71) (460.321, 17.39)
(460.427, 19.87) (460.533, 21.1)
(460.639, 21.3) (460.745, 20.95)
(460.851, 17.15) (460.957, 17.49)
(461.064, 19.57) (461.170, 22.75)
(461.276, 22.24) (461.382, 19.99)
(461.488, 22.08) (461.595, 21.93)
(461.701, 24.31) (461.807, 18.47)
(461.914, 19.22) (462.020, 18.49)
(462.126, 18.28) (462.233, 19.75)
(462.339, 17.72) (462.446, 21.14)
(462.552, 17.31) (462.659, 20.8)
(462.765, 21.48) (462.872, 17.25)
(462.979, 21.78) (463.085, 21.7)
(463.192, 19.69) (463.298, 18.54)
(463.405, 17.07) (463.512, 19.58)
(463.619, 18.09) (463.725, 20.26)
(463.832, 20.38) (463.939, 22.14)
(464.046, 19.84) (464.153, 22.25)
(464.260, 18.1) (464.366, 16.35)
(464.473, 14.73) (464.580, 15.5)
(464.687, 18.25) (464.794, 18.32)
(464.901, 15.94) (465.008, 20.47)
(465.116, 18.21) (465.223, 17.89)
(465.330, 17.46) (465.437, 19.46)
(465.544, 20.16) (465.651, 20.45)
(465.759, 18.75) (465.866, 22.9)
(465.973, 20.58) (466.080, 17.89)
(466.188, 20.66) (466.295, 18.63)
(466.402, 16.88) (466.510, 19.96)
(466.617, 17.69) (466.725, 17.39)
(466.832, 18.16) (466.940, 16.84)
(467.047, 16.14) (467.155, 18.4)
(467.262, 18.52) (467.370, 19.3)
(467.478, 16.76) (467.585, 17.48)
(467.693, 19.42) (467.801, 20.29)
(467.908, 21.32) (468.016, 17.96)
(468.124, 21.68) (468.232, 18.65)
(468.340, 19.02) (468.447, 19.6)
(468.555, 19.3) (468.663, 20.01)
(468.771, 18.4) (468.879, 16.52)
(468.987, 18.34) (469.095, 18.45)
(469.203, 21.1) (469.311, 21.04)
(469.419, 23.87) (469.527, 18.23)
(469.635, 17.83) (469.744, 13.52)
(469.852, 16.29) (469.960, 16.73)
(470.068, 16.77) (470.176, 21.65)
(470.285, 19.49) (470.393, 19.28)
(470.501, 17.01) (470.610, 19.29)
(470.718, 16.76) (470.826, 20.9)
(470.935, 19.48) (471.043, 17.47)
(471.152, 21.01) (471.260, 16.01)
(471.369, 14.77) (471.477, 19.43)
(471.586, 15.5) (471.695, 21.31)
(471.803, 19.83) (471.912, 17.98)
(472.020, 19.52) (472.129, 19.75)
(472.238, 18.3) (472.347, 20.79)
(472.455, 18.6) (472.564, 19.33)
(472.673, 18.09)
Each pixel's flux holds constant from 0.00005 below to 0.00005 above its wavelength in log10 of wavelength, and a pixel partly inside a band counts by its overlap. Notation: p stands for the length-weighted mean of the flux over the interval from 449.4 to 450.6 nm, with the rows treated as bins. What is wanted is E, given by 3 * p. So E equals 57.2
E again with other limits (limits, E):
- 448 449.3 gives 57.3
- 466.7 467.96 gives 55.1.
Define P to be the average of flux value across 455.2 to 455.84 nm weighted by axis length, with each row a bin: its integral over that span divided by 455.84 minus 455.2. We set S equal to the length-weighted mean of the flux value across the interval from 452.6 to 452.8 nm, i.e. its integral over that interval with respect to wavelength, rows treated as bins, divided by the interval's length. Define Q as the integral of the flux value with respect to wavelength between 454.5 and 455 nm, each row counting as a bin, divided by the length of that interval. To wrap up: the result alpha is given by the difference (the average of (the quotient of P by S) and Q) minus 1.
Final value 9.3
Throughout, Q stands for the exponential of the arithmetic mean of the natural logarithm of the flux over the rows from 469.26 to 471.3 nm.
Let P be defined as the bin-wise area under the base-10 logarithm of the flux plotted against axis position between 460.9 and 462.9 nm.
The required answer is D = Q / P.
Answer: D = 7.1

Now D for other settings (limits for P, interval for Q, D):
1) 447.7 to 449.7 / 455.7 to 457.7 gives 7.9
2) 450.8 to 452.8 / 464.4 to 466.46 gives 7.1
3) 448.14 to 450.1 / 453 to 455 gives 7.8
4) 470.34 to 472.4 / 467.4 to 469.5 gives 7.4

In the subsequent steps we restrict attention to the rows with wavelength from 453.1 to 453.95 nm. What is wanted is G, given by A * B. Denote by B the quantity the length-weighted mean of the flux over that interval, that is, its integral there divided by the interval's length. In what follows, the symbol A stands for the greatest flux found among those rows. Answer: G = 420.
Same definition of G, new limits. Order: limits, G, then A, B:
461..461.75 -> 529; 24.31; 21.8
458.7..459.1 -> 417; 21.46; 19.4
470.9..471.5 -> 377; 21.01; 17.9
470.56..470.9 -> 397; 20.9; 19.0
